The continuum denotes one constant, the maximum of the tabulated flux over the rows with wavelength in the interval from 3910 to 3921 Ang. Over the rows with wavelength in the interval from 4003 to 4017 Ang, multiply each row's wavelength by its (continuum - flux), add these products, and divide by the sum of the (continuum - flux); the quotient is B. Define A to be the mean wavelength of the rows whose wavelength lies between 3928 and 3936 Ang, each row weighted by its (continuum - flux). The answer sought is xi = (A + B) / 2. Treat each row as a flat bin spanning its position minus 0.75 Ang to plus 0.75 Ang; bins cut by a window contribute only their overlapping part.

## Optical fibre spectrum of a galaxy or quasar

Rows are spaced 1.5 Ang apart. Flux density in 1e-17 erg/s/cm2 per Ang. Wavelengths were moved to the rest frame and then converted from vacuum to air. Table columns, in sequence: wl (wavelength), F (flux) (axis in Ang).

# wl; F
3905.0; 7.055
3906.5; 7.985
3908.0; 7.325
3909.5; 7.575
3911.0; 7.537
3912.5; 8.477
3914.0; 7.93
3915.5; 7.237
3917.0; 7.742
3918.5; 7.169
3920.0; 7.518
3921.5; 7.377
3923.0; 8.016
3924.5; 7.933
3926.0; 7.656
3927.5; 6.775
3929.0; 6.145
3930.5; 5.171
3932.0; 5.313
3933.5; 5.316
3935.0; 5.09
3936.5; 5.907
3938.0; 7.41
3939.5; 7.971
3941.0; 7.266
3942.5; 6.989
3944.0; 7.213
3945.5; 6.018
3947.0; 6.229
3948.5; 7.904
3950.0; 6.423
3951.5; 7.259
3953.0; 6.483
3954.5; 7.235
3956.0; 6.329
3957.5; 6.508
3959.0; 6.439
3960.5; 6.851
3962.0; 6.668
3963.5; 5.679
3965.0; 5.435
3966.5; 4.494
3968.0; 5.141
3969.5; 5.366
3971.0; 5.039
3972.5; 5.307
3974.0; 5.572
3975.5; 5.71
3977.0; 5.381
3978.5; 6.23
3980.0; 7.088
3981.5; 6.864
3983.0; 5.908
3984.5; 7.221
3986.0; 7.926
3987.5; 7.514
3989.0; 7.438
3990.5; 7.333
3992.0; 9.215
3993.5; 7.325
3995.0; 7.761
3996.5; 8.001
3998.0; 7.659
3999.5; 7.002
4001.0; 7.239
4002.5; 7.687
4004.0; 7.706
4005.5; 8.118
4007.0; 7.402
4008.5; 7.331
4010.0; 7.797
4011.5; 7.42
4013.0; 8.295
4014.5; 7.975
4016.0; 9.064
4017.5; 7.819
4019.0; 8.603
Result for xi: 3970.1 Ang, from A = 3932.2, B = 4008.0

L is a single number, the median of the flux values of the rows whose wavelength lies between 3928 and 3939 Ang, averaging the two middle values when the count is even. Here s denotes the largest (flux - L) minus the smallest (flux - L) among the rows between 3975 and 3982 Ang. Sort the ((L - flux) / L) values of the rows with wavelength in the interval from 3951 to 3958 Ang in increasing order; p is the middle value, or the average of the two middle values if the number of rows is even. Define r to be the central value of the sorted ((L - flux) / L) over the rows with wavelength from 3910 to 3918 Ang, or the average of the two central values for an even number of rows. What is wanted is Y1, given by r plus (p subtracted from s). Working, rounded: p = -0.22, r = -0.456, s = 1.71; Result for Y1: 1.47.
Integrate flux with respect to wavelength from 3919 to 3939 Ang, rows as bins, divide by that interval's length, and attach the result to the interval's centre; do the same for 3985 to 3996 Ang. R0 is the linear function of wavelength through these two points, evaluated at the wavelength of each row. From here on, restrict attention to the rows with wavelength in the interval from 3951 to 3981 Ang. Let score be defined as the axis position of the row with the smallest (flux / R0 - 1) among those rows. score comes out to 3966.5 Ang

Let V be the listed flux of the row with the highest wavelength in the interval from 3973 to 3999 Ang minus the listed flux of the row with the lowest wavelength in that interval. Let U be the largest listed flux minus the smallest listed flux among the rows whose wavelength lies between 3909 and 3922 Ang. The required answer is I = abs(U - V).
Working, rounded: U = 1.3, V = 2.1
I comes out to 0.78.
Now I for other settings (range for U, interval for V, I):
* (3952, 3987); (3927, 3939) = 2.80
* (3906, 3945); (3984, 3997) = 2.61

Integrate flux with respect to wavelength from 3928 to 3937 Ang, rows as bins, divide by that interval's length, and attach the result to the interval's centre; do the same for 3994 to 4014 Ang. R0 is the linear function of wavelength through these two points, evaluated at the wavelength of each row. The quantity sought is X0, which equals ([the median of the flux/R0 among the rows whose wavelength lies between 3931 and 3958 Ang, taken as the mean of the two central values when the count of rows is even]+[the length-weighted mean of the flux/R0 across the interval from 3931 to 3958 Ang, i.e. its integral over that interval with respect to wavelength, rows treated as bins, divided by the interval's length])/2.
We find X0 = 1.09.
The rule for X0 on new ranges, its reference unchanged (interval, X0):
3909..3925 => 1.53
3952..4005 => 0.99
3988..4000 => 1.04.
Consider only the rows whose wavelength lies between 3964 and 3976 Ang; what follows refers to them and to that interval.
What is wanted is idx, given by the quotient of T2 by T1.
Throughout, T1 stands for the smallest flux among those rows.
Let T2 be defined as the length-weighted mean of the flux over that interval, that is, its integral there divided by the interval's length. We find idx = 1.17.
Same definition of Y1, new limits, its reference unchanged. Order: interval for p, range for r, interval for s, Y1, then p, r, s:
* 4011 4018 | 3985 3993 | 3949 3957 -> 1.02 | -0.50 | -0.413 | 0.93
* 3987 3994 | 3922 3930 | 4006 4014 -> 0.92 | -0.40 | -0.440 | 0.96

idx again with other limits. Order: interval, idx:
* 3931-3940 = 1.20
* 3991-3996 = 1.10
